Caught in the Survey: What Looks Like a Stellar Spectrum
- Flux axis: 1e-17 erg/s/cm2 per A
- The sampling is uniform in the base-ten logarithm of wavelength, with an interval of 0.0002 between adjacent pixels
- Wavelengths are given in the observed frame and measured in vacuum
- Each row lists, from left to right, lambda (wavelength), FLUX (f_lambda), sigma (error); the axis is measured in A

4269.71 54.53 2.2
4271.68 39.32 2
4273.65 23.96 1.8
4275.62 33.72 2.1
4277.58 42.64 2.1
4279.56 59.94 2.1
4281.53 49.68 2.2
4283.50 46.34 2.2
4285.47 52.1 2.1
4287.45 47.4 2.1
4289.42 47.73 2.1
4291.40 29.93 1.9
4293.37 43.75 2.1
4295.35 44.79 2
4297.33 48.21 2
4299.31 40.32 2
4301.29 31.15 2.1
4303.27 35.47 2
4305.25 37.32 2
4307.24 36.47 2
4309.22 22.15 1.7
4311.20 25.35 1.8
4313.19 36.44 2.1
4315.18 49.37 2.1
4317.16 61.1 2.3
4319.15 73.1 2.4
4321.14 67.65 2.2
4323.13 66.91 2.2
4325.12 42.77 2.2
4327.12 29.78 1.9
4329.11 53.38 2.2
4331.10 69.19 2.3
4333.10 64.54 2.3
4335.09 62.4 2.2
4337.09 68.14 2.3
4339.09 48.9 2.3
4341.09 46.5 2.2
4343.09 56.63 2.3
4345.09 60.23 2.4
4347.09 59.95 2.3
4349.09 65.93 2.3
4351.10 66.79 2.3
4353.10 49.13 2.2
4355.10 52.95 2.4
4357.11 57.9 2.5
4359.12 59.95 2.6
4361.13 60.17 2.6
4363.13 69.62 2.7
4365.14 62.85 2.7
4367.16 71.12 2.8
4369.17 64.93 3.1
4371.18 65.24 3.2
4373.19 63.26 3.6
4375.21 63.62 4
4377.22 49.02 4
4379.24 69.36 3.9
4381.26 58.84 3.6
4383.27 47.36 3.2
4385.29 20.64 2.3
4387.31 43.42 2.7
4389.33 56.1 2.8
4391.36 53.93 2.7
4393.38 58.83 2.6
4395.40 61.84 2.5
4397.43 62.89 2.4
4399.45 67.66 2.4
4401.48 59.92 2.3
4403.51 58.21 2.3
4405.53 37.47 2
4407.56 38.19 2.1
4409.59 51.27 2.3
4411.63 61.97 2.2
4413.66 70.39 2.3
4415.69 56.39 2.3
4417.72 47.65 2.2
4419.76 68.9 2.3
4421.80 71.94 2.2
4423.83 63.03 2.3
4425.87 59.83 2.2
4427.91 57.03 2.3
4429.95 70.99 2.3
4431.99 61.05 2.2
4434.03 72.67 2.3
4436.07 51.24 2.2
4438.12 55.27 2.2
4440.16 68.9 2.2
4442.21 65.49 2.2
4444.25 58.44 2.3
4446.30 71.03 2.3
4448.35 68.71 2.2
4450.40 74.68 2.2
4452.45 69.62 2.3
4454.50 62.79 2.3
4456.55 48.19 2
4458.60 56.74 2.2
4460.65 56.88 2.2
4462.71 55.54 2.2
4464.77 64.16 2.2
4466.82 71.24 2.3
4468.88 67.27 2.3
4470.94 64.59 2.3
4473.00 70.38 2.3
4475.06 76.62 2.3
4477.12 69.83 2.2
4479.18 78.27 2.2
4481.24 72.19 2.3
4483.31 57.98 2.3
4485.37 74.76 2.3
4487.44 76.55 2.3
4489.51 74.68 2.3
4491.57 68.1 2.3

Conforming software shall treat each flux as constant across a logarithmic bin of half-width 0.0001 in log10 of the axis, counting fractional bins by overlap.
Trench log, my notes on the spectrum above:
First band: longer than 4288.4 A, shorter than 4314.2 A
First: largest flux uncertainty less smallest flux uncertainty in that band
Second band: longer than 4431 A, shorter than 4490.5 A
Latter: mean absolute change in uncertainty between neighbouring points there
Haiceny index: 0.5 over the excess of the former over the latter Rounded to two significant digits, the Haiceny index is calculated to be 1.4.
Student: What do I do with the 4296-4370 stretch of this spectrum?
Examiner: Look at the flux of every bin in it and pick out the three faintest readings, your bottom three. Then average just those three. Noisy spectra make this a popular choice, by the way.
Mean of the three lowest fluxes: 26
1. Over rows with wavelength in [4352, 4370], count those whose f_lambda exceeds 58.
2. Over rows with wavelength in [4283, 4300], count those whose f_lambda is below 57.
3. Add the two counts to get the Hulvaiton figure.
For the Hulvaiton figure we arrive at 15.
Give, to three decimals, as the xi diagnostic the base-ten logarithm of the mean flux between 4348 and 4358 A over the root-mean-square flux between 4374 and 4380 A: -0.020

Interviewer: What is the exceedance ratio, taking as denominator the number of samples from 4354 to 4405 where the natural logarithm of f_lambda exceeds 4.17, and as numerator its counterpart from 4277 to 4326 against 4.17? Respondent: 0.5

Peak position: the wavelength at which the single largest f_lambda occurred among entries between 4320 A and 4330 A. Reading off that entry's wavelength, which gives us 4321.14 A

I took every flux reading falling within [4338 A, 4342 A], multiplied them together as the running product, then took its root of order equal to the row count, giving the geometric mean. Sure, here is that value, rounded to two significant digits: 48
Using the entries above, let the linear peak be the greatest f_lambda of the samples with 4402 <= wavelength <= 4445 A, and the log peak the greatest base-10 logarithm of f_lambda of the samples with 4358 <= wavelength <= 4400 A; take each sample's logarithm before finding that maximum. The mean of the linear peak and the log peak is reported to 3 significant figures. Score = 37.3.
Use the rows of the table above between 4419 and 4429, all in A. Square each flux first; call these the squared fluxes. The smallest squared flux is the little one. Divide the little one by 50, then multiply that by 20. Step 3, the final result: 1301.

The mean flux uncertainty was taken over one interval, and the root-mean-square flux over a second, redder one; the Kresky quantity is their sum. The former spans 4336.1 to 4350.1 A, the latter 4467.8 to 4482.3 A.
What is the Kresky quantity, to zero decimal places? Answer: 74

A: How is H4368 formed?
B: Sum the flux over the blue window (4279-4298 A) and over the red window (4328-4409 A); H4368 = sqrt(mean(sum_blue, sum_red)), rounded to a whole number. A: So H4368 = 37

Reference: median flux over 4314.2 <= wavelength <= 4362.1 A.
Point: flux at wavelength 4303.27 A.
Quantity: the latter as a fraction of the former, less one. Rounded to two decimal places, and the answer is -0.41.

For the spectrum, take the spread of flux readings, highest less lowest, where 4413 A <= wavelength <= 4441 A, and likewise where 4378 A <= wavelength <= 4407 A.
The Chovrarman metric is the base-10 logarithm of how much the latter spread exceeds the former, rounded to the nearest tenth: 1.4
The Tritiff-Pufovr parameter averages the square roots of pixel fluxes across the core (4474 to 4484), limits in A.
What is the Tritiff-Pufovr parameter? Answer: 8.4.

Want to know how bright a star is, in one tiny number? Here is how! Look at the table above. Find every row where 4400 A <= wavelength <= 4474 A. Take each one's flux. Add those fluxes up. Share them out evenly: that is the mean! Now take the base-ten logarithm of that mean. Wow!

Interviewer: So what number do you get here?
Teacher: 1.79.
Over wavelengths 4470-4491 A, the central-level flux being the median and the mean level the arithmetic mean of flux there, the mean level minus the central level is -1.9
